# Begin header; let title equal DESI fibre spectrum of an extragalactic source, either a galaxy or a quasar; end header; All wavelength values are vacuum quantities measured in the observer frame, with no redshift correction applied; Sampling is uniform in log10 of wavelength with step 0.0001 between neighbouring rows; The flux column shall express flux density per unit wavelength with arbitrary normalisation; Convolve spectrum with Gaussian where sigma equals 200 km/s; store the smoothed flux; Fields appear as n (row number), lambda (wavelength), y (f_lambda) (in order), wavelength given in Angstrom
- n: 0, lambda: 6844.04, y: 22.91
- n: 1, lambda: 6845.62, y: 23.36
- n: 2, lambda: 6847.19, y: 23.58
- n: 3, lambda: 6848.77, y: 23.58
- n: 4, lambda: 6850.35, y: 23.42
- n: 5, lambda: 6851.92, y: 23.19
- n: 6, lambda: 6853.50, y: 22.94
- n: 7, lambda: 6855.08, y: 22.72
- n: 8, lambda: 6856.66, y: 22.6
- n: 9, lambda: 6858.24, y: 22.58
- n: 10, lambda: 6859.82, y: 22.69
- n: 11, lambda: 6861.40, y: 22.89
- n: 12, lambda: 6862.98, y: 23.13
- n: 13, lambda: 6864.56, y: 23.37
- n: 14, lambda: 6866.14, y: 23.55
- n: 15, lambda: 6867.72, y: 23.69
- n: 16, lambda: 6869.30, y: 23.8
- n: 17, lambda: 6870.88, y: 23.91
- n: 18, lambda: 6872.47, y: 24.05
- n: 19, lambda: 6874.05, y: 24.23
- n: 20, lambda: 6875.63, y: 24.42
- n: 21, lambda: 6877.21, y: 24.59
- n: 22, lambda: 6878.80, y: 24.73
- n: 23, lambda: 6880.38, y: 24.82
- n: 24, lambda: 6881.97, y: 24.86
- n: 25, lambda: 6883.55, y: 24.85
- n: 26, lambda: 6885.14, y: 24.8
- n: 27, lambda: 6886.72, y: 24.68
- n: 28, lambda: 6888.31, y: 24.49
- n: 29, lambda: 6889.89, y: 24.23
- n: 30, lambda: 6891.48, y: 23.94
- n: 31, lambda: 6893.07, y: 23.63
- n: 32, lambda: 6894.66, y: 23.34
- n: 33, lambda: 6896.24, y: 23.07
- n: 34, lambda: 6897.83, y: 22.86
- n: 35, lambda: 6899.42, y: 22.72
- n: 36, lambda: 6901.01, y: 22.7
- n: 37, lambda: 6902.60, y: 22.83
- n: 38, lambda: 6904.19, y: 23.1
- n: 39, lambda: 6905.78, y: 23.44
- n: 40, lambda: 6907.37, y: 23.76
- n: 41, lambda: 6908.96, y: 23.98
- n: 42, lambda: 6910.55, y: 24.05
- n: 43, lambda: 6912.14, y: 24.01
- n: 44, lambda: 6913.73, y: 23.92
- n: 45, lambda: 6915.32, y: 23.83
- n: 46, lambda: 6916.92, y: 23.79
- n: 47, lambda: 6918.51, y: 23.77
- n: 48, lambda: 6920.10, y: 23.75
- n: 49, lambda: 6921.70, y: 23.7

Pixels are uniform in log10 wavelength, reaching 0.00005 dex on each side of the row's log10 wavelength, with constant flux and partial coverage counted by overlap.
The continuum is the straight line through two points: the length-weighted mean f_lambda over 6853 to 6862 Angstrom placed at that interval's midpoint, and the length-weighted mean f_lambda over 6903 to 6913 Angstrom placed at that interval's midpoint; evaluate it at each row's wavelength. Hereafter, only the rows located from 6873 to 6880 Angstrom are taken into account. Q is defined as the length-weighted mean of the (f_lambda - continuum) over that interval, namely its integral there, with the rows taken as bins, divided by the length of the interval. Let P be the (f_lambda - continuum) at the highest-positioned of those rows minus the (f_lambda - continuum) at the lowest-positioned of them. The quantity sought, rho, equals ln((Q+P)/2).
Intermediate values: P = 0.4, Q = 1.41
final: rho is -0.1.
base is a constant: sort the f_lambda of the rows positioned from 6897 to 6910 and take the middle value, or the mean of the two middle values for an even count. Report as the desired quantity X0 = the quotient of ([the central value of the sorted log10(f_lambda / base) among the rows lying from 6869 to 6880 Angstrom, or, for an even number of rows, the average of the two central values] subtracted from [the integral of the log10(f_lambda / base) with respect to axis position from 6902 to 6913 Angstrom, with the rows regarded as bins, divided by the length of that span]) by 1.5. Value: -0.008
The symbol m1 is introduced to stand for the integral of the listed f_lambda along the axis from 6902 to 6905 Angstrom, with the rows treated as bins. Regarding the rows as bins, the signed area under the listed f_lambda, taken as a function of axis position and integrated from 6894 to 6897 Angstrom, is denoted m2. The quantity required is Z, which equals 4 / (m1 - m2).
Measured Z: -4.6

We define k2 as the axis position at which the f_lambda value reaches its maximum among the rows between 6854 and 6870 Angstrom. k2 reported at 6869.30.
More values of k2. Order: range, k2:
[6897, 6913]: 6910.55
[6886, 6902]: 6886.72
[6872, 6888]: 6881.97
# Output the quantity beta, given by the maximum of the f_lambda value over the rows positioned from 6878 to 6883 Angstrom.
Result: 24.86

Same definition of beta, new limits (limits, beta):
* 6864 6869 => 23.69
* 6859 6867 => 23.55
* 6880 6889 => 24.86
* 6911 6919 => 24.01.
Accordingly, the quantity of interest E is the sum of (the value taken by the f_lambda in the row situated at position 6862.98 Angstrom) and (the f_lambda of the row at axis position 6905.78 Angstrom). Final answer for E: 46.6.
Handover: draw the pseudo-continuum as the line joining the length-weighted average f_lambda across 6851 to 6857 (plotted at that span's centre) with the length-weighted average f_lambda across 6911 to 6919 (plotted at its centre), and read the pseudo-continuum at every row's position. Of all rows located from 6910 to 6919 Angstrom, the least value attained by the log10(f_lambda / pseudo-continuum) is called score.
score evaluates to -0.003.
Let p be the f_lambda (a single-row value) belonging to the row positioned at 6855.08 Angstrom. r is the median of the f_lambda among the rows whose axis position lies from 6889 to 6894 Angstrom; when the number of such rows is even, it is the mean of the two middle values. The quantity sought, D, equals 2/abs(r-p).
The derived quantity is 1.6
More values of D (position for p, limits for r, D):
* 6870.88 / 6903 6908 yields 4.3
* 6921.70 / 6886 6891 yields 2.5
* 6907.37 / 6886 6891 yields 2.7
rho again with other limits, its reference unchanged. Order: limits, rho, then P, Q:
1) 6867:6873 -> -0.5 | 0.3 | 0.90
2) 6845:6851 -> -0.8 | 0.0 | 0.96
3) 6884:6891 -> -1.2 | -0.7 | 1.24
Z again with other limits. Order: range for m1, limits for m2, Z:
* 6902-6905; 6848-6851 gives -2.6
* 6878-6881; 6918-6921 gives 1.3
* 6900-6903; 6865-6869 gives -0.2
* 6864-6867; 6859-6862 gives 1.9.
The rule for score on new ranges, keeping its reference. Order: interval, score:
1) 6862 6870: 0.002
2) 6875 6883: 0.021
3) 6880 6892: 0.008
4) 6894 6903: -0.018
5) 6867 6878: 0.011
